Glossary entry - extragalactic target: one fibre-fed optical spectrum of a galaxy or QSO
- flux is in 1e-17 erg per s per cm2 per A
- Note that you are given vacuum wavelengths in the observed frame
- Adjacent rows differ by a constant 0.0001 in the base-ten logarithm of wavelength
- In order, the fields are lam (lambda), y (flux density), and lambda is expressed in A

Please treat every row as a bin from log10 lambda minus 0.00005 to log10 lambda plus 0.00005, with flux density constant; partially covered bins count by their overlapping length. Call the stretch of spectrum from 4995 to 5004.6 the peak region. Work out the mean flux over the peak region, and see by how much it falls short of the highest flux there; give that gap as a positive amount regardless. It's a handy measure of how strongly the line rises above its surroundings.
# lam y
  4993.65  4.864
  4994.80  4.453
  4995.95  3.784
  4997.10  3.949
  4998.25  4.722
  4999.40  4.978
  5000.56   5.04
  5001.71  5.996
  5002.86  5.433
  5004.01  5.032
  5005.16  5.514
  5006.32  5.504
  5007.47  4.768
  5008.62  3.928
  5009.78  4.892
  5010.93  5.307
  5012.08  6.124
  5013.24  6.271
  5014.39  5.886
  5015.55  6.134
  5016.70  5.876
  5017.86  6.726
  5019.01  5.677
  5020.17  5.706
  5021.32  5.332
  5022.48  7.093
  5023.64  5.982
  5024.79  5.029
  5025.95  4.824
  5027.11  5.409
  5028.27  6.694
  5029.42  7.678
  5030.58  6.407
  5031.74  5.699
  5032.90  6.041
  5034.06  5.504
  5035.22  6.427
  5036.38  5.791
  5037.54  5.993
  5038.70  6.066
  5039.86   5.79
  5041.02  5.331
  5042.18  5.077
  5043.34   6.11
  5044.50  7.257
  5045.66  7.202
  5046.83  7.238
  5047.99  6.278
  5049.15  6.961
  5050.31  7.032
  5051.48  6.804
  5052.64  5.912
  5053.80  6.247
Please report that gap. 1.1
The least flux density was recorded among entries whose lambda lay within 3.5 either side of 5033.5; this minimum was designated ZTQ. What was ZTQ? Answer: 5.504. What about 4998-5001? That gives 4.722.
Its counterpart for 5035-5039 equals 5.791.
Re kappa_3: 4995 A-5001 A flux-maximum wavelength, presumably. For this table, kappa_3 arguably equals 5000.56 A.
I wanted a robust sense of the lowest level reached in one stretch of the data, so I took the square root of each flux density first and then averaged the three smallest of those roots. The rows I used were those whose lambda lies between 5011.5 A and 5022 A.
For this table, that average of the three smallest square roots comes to 2.36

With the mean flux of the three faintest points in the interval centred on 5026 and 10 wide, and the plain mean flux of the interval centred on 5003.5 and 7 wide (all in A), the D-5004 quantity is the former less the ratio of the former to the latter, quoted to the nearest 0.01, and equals 4.13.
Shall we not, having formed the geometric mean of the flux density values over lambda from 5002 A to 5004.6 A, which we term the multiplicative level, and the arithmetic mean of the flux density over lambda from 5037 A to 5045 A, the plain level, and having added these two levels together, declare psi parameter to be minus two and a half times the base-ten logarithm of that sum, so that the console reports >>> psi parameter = -2.62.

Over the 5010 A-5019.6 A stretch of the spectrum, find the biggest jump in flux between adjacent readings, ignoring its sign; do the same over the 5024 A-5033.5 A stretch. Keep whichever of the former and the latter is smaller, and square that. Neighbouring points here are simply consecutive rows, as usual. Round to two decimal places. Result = 1.10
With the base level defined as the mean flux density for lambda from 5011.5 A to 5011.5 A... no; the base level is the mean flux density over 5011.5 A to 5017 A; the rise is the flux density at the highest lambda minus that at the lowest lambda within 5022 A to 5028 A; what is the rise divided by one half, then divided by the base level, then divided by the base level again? -0.09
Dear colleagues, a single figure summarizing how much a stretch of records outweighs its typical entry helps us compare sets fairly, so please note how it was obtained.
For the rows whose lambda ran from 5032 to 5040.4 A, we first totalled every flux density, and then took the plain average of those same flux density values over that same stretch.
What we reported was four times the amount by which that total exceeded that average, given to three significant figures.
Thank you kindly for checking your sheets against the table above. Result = 143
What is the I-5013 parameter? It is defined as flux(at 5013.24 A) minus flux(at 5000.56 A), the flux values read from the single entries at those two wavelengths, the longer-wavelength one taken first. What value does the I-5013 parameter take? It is 1.2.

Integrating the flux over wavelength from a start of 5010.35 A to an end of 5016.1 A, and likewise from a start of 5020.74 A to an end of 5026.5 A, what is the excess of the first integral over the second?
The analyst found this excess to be 1.6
